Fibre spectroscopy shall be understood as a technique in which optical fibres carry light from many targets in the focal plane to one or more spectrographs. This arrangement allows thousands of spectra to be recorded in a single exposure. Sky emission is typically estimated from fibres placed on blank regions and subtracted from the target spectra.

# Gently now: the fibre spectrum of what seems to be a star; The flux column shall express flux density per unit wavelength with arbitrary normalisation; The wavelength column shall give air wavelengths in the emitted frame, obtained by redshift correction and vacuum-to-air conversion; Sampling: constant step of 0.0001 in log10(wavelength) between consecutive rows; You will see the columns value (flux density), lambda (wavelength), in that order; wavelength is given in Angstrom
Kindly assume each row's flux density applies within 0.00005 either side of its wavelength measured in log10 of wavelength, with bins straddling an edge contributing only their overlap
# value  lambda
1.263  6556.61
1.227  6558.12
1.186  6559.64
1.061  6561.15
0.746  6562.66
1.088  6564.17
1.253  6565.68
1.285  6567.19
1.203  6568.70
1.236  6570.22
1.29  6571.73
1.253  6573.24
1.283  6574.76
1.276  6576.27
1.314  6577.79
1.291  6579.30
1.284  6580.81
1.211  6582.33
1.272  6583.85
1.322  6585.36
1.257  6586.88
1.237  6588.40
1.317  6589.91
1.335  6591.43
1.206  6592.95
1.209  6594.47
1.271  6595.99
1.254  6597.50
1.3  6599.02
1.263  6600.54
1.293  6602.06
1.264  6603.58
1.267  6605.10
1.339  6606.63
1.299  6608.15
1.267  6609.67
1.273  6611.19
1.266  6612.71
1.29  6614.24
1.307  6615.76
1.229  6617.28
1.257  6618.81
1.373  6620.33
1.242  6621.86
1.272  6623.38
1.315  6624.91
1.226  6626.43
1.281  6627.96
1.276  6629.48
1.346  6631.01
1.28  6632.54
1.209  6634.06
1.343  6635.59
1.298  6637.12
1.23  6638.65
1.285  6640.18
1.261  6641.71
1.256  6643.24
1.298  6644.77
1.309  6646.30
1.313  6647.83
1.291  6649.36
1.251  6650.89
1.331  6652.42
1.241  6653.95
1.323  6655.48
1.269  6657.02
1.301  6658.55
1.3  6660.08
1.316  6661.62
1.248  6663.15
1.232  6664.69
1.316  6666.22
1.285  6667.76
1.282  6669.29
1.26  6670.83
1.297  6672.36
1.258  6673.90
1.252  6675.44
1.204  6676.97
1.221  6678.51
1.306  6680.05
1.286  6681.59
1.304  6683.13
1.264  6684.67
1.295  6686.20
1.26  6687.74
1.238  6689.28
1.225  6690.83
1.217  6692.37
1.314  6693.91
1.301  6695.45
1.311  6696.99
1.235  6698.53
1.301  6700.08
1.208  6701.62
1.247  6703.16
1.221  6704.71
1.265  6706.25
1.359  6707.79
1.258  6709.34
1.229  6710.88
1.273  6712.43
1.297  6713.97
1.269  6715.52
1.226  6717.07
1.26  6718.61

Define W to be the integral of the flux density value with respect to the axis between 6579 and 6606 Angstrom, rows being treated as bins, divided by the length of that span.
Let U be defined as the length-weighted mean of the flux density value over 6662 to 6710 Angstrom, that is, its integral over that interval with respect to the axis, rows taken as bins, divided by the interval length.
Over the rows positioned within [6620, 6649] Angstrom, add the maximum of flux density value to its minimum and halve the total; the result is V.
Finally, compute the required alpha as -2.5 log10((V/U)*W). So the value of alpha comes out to -0.28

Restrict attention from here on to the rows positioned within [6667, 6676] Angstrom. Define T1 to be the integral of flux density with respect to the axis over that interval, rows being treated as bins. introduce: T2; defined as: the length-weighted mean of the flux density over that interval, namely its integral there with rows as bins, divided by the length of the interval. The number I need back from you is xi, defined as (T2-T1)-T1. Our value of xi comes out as -21.64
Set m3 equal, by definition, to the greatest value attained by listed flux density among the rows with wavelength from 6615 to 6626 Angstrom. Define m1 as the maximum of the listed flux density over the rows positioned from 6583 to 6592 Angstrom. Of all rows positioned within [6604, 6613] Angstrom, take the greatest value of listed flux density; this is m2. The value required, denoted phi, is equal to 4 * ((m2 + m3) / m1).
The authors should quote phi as 8.13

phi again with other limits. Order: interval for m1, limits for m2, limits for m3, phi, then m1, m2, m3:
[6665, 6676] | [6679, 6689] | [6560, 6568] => 7.88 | 1.316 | 1.306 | 1.285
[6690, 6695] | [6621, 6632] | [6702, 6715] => 8.23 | 1.314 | 1.346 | 1.359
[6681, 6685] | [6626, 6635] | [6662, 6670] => 8.17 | 1.304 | 1.346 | 1.316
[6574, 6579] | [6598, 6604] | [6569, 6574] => 7.88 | 1.314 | 1.3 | 1.29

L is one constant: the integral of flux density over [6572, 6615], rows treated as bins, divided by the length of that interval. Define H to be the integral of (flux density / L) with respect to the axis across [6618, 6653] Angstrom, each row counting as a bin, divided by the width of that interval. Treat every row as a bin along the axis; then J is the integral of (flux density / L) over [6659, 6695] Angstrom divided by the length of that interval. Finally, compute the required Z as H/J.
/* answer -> 1.01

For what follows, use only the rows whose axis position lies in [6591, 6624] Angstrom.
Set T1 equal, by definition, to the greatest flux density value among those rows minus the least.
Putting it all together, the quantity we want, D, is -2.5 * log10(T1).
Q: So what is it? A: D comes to 1.94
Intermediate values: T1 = 0.167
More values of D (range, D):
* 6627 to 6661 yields 2.16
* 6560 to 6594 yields 0.57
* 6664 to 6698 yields 2.38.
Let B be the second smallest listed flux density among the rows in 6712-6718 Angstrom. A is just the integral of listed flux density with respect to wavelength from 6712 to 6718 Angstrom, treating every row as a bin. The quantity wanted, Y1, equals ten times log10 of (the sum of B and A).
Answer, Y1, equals 9.48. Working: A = 7.601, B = 1.269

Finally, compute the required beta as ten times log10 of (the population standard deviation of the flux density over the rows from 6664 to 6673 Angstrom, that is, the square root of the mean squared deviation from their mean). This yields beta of -15.7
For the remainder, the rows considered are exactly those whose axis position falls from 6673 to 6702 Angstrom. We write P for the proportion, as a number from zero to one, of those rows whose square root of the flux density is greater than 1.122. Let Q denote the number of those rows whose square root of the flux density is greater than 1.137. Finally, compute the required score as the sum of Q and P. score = 7.53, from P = 0.53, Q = 7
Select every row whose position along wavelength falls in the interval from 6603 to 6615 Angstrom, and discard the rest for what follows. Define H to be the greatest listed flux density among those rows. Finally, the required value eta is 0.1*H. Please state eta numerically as 0.134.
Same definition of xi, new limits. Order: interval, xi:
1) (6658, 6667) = -21.84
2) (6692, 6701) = -21.79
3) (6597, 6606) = -21.65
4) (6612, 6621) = -21.86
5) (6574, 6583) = -21.71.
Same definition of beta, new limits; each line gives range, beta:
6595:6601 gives -17.6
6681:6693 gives -15.2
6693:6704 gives -14.0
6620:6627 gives -12.7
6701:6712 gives -13.3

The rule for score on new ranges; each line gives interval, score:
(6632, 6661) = 9.74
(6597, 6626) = 7.79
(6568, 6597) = 4.58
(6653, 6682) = 7.63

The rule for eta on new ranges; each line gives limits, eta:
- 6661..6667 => 0.132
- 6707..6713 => 0.136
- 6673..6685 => 0.131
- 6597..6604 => 0.130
